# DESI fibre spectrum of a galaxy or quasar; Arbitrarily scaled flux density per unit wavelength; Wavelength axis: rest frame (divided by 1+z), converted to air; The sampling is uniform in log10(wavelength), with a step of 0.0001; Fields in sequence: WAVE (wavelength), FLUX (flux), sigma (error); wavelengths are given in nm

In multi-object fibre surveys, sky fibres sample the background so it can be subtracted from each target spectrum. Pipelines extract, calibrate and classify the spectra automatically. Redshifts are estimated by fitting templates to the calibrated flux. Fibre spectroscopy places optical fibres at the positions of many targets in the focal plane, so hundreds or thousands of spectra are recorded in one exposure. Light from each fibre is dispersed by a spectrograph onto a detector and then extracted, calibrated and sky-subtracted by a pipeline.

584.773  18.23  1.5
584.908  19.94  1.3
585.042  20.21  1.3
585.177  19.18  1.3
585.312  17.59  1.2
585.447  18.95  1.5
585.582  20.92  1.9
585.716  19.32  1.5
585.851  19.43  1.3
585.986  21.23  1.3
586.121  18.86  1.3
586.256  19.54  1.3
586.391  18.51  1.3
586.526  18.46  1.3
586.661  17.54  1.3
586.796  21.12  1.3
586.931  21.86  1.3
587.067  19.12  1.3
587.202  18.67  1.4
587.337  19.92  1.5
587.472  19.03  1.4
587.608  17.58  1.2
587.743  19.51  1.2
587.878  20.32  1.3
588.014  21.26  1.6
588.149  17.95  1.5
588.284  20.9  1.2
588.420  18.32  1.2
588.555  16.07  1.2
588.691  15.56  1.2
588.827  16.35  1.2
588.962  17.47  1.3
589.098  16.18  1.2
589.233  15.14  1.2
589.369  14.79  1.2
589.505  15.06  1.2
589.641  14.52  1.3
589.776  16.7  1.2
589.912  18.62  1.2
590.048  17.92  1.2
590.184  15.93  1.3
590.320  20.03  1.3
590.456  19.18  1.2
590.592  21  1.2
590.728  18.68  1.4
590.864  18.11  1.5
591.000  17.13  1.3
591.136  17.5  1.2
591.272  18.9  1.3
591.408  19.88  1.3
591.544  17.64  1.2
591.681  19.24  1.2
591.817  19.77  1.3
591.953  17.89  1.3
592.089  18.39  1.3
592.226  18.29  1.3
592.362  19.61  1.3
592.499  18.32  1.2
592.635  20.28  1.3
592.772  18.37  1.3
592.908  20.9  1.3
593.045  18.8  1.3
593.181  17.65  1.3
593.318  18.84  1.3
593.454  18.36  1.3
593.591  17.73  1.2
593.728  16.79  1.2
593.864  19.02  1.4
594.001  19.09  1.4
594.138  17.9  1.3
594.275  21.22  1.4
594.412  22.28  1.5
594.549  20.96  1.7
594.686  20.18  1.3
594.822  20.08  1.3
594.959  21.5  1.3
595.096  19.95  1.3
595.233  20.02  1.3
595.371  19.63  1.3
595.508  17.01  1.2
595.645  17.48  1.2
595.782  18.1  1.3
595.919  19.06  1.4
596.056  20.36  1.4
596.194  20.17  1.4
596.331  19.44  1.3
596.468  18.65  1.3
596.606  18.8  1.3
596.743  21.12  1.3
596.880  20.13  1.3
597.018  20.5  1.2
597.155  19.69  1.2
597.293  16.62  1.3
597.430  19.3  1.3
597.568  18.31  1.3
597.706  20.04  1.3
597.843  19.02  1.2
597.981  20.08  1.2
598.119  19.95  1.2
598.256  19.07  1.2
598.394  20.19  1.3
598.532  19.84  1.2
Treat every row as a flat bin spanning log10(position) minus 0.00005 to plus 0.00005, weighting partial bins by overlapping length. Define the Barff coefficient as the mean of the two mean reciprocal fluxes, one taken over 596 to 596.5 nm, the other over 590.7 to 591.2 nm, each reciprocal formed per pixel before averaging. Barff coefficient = 0.0535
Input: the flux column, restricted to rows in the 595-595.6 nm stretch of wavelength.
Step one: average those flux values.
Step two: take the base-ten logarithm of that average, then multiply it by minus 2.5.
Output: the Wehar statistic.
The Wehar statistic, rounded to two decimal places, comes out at -3.21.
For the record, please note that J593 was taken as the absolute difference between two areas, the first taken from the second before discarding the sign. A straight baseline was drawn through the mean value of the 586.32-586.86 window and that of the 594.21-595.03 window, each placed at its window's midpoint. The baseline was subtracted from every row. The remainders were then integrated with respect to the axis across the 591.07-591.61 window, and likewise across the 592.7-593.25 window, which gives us 0.01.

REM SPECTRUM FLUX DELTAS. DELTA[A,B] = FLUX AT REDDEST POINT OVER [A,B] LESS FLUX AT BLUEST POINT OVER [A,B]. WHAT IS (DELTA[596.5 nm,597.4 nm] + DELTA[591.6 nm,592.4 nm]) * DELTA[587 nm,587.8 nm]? -1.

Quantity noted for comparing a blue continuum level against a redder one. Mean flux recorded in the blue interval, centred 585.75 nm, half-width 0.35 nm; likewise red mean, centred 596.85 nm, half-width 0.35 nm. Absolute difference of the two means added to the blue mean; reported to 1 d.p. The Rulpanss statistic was 20.0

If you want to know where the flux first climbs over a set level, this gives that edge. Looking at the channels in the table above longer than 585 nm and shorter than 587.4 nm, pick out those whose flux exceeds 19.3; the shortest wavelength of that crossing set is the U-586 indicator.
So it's 585.042 nm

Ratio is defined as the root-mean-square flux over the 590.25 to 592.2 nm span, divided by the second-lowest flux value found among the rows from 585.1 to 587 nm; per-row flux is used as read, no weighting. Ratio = 1.07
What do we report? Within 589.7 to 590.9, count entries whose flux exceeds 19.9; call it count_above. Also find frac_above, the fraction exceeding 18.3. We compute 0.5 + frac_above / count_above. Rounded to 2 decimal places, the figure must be 0.78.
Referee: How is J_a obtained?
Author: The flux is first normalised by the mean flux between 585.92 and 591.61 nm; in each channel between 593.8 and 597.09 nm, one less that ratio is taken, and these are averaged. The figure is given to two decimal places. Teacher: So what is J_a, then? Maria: -0.08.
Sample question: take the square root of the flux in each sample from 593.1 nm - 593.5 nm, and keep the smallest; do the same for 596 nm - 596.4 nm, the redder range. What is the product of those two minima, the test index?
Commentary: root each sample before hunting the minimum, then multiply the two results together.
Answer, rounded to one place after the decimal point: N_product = 18.5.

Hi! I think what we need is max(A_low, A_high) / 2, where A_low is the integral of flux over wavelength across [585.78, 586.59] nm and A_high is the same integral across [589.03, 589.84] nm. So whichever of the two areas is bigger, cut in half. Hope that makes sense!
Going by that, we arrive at 7.8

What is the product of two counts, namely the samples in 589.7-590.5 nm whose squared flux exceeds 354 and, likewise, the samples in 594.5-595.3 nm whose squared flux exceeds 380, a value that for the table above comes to 12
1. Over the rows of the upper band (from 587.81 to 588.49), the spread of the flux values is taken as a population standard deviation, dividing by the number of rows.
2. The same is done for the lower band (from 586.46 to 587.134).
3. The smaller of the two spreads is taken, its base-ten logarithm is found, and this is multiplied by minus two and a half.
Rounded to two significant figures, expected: -0.33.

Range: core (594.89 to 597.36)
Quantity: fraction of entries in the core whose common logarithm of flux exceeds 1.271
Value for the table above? 0.72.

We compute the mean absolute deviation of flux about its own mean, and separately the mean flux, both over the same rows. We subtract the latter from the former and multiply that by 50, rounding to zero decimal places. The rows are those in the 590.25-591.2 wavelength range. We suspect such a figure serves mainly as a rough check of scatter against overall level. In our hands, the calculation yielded -886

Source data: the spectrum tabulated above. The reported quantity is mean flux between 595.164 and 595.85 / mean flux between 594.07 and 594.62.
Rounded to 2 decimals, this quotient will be 0.90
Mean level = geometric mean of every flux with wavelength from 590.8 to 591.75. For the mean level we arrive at 18.3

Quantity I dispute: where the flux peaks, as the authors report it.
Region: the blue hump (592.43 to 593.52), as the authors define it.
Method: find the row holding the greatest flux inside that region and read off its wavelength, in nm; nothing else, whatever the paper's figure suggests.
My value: 592.908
